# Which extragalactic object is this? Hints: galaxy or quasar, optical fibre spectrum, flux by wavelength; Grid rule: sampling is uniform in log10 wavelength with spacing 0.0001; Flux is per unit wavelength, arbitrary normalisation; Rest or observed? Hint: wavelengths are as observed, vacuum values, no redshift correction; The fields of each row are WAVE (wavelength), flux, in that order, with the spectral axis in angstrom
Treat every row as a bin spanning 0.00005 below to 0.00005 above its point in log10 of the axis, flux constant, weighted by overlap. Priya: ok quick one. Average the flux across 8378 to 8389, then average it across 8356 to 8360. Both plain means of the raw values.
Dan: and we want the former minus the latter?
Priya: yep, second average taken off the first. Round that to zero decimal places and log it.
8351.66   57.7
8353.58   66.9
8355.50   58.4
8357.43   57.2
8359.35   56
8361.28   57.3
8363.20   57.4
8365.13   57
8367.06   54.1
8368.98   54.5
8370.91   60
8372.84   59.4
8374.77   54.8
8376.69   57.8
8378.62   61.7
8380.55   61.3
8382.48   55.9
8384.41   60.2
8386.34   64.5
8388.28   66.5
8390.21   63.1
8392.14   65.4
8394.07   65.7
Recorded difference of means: 5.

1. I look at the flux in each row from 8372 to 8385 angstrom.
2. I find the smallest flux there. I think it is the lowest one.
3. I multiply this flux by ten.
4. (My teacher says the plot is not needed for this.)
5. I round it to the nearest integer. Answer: 548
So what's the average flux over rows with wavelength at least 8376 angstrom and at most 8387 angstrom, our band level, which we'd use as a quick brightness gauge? 60.2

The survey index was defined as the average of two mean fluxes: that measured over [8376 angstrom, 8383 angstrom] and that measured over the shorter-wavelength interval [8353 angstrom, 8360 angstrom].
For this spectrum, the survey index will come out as 59.4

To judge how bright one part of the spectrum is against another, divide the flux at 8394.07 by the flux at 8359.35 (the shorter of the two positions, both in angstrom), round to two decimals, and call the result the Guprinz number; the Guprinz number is 1.17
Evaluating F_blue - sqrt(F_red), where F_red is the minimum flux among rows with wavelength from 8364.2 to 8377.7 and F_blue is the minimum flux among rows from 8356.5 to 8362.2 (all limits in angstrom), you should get 48.6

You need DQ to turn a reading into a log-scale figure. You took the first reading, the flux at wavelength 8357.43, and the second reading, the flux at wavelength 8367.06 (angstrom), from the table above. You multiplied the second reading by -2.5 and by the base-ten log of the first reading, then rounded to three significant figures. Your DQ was -238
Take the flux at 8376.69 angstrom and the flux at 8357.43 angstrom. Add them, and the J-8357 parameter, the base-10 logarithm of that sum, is 2.06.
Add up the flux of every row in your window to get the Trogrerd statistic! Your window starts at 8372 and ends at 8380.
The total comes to 234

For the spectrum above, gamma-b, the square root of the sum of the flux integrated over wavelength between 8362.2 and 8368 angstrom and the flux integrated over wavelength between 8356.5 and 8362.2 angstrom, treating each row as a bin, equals 25.5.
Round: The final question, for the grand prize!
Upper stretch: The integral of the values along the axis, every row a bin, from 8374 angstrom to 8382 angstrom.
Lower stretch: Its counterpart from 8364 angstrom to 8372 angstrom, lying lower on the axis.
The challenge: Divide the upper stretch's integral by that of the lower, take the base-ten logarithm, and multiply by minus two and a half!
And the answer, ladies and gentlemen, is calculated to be -0.05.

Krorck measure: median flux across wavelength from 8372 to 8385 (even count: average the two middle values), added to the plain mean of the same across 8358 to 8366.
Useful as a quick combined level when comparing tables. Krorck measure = 116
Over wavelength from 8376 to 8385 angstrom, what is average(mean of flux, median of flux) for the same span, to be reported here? 59.8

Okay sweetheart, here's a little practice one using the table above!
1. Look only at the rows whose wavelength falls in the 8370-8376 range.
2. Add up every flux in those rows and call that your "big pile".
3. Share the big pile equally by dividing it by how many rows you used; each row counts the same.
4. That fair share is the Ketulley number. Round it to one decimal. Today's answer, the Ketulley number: 58.1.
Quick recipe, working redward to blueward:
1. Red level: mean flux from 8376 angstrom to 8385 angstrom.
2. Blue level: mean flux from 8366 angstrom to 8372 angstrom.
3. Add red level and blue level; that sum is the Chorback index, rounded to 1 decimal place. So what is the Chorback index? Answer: 115.6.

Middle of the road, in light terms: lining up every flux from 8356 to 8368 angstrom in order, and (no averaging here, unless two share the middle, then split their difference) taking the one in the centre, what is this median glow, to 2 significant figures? 57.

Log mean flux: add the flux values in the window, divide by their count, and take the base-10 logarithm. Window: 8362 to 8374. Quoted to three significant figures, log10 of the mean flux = 1.76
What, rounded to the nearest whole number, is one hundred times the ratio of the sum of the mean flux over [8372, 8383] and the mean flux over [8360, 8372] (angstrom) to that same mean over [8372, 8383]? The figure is 197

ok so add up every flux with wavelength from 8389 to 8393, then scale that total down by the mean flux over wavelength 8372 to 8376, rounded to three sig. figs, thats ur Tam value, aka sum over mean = 2.25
